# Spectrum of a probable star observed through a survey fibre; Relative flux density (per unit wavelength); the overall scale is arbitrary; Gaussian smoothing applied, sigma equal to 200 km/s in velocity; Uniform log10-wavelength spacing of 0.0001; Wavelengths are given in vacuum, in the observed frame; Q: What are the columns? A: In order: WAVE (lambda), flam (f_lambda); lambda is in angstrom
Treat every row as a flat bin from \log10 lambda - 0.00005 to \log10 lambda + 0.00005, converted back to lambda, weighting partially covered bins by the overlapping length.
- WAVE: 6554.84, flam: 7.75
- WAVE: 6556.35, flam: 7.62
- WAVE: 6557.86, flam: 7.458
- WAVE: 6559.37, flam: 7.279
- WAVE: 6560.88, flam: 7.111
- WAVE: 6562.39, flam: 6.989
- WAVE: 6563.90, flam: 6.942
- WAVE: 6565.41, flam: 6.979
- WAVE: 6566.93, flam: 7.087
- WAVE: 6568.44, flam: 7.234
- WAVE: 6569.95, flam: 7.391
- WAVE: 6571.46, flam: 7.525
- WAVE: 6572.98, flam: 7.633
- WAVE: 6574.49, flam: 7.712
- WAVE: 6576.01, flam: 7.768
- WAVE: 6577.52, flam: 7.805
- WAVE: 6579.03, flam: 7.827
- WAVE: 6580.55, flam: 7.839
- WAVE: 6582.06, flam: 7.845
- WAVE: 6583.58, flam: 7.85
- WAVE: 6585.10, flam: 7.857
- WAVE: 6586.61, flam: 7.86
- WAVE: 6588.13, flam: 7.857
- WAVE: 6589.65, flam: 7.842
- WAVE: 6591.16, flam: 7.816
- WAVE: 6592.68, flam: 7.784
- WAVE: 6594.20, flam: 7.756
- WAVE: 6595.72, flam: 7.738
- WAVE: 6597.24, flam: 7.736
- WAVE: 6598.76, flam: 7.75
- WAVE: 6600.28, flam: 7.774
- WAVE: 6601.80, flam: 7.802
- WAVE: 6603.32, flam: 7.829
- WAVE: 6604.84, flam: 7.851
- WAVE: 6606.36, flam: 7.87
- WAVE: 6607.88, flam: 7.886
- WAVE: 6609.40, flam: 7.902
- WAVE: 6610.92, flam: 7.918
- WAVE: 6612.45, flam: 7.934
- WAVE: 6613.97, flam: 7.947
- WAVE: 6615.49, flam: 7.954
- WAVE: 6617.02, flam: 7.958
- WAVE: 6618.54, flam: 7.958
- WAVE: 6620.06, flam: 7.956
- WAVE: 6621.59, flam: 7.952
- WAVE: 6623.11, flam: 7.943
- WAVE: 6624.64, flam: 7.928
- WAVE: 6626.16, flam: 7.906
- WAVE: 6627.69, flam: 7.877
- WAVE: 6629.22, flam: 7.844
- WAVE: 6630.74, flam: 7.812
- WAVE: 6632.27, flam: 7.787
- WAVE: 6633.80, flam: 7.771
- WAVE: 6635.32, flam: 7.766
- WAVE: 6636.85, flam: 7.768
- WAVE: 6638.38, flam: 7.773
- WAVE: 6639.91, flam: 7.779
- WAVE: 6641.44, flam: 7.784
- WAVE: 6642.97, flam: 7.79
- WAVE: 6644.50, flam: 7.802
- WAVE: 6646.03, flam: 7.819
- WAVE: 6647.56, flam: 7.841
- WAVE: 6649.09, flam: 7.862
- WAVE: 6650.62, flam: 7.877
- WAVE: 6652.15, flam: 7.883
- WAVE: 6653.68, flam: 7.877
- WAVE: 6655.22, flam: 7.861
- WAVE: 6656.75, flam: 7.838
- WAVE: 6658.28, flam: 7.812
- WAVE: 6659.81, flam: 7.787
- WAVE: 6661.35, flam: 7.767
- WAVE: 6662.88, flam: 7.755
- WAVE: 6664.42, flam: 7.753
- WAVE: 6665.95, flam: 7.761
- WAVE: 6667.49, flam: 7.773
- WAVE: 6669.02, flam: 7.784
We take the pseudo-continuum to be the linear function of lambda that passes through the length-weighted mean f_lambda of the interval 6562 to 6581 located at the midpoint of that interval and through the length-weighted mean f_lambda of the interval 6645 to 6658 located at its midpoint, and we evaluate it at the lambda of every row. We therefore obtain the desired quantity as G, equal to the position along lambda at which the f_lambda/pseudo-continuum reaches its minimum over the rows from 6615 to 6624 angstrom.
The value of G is 6623.11 angstrom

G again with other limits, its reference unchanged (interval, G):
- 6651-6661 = 6659.81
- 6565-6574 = 6565.41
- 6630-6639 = 6638.38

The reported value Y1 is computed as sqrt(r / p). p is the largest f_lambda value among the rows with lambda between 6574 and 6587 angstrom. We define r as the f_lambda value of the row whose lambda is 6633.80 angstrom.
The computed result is 0.99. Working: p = 7.86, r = 7.771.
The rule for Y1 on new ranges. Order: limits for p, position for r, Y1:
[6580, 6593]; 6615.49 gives 1.01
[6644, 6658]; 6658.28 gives 1.00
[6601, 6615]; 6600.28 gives 0.99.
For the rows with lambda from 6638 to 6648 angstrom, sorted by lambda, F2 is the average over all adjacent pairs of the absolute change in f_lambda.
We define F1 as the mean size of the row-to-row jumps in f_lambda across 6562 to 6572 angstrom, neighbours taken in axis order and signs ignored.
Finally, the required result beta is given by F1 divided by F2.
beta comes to 9.3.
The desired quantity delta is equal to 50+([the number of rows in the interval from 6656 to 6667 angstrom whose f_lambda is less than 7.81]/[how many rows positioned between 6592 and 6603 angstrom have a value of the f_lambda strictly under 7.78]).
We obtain 51.0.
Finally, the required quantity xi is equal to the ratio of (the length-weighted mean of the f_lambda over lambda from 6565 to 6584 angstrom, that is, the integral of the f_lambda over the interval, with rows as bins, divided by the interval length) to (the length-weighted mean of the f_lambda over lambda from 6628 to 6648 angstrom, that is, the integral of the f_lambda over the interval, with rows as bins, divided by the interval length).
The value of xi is 0.97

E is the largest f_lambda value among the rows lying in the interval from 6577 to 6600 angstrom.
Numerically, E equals 7.86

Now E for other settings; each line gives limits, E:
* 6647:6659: 7.883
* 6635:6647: 7.819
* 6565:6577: 7.768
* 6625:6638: 7.906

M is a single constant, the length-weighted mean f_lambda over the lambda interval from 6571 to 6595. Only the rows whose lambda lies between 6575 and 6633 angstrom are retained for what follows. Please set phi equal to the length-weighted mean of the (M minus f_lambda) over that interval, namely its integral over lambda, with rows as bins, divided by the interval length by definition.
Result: -0.07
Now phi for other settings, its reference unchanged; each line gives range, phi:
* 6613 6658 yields -0.07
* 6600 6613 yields -0.08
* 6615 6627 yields -0.16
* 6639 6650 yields -0.02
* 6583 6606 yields -0.02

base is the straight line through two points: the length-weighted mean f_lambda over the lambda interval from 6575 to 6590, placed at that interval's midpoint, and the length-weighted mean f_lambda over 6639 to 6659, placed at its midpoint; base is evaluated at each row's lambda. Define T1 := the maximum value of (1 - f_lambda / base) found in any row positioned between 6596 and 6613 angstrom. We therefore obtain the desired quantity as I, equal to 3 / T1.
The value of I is 247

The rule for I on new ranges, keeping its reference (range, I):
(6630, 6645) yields 355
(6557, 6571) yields 26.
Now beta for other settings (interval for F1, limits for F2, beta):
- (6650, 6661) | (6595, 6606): 0.9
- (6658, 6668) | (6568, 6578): 0.1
